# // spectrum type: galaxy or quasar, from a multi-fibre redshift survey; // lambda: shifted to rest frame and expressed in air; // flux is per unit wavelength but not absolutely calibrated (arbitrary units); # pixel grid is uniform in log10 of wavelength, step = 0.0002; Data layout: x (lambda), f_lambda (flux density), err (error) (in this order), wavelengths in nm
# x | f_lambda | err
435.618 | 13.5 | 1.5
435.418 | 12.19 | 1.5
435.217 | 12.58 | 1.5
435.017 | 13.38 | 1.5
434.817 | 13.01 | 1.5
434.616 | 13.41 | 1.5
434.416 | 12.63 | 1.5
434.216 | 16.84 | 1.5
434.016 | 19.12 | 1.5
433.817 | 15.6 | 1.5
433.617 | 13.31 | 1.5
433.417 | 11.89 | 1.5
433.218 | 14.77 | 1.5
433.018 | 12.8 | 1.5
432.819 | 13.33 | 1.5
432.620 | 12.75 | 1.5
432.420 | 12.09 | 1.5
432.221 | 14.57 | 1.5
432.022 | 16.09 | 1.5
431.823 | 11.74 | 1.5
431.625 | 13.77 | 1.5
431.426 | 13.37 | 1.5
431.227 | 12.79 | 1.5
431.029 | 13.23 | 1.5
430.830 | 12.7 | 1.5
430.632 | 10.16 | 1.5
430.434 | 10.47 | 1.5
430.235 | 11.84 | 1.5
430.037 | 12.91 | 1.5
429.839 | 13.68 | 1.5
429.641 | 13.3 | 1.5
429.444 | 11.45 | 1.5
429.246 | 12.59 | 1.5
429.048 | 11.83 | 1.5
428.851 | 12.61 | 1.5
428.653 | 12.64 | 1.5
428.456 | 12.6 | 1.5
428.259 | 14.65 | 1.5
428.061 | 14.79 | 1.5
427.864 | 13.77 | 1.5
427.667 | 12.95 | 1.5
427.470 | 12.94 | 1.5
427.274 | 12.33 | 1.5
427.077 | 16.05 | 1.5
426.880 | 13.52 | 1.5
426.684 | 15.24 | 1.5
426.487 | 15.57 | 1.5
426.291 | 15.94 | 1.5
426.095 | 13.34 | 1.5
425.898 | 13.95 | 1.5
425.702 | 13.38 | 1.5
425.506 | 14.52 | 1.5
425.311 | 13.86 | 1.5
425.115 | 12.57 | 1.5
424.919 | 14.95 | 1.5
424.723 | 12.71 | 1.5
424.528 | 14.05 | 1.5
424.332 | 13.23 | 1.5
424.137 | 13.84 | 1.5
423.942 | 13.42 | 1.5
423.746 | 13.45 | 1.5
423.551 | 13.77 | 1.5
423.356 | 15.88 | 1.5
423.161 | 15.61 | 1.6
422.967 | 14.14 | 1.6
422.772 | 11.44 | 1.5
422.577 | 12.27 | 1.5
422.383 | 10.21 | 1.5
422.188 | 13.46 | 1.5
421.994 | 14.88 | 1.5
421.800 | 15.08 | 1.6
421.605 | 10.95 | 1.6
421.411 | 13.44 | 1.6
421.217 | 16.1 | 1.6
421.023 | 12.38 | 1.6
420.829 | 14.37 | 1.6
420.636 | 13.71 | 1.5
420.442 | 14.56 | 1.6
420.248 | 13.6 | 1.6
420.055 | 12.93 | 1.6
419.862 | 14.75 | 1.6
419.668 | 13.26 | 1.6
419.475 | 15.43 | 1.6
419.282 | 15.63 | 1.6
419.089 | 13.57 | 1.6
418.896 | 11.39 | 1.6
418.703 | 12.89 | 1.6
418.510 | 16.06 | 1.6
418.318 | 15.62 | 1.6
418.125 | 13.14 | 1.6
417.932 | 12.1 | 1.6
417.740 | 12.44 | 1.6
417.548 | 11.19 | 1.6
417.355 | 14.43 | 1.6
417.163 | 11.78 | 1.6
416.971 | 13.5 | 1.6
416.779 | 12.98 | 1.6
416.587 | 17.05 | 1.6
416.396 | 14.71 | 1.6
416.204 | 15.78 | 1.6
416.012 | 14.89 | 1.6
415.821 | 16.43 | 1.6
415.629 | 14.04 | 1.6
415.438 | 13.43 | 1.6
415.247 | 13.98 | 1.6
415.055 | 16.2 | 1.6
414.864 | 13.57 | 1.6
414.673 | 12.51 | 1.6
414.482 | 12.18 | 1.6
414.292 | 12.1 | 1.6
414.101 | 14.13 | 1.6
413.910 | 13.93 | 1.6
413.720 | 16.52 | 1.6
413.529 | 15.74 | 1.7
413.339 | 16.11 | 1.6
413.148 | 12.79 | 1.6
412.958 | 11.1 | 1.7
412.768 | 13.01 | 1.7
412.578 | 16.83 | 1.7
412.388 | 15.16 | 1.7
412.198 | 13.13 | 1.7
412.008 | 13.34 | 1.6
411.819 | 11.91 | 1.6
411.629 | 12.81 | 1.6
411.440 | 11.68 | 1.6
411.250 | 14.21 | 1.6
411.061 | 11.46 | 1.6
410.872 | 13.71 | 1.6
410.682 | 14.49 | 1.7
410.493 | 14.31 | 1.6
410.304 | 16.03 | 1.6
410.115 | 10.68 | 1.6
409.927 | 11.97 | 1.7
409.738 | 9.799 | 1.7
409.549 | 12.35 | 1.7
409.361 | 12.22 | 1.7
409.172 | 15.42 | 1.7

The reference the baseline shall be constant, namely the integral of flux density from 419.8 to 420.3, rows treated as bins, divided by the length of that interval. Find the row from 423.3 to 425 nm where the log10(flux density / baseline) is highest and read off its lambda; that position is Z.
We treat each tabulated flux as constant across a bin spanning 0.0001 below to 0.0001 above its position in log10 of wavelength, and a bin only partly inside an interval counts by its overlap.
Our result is 423.356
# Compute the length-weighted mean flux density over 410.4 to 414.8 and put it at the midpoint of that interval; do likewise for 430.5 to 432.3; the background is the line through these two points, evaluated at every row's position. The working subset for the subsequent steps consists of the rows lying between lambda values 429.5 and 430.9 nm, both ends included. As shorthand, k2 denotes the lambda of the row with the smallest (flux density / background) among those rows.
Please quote 430.632 nm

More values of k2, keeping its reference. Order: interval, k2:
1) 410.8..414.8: 412.958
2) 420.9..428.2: 422.383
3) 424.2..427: 425.115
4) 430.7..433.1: 431.823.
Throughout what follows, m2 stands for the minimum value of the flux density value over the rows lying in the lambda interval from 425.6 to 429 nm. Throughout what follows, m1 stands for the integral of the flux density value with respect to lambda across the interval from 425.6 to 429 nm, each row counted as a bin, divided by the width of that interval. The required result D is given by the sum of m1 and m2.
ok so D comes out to 26.2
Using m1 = 13.9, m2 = 12.33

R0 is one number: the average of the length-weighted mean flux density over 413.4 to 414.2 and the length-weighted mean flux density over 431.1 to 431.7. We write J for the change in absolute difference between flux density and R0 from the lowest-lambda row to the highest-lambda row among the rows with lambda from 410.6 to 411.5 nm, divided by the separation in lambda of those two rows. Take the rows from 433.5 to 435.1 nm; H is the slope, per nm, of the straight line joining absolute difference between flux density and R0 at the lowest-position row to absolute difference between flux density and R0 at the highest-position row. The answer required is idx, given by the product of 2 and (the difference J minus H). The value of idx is 6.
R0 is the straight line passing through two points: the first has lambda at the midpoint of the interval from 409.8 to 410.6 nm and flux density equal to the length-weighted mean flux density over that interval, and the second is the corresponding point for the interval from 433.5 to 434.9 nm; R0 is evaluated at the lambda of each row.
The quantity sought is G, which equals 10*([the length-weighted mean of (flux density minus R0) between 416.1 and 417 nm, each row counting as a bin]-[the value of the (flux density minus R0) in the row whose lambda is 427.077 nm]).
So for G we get -4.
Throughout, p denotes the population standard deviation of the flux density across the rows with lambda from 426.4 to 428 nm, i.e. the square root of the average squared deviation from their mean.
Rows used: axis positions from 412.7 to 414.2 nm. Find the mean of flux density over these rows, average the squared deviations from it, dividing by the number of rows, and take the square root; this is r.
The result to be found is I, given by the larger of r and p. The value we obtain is 1.7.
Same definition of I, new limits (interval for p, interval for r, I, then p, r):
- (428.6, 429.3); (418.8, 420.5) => 1.3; 0.34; 1.26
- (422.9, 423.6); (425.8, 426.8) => 1.0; 0.91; 0.99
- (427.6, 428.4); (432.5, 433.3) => 0.8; 0.74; 0.82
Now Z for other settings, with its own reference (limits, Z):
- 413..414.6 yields 413.720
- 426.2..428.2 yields 427.077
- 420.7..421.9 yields 421.217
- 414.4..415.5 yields 415.055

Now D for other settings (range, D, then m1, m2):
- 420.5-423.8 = 23.8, 13.6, 10.21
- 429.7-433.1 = 23.0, 12.8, 10.16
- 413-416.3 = 26.4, 14.3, 12.1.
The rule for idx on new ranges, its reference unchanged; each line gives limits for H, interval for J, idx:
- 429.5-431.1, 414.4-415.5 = -3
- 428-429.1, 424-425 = -3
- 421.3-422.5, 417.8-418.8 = -9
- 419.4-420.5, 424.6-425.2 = 3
